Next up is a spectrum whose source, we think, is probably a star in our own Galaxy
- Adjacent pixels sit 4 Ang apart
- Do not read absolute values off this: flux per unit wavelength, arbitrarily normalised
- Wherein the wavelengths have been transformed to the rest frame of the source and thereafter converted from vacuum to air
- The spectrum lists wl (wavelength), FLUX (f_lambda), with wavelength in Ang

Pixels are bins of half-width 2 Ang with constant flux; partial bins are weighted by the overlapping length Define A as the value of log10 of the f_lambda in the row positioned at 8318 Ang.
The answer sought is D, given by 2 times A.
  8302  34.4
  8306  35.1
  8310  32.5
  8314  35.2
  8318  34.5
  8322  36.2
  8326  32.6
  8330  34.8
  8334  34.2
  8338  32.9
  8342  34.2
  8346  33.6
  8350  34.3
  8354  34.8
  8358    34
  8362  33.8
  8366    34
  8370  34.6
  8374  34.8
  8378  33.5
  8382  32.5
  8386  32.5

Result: 3.08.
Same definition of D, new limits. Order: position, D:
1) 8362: 3.06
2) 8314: 3.09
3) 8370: 3.08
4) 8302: 3.07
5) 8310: 3.02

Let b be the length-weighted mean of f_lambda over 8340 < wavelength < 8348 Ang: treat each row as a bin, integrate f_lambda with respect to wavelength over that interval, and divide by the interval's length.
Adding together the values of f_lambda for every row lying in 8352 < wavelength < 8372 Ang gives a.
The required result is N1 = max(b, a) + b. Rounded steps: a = 171.2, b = 33.9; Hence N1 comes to 205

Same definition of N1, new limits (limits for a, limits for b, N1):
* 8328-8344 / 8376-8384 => 169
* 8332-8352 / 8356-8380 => 203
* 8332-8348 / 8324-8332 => 169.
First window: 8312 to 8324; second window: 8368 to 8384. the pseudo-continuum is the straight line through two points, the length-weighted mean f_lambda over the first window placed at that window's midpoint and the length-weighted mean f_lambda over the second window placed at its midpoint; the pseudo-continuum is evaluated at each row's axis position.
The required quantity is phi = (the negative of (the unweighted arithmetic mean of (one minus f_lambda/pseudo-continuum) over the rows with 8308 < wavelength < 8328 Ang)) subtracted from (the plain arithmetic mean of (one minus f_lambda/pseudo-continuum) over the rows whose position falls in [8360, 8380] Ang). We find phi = 0.027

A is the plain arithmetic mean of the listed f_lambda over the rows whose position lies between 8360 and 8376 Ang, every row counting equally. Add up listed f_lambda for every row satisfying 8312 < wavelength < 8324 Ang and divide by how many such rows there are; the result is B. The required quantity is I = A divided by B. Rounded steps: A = 34.3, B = 35.3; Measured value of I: 0.97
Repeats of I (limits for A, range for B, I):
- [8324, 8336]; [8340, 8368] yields 0.99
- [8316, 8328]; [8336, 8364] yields 1.01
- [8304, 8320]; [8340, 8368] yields 1.01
